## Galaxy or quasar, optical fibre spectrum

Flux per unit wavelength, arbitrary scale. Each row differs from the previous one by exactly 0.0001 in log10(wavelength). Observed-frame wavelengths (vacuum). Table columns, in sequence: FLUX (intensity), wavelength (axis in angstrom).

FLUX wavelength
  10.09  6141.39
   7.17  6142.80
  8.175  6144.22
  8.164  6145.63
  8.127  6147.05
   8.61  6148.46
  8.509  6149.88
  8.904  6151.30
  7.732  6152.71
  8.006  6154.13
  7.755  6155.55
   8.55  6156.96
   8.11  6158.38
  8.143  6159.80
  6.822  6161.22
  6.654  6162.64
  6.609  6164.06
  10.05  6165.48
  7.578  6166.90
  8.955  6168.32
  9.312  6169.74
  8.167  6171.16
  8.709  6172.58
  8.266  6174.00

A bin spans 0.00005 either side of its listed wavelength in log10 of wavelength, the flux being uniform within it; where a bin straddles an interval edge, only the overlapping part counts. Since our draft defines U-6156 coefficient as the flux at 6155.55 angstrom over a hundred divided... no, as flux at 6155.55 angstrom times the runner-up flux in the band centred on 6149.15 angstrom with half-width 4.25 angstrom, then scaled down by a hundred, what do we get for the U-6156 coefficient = 0.67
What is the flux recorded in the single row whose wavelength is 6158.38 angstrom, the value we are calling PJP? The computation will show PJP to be 8.11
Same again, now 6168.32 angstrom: 8.955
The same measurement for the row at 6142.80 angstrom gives 7.17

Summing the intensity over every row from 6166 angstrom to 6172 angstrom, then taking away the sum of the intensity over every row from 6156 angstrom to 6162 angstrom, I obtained 2.4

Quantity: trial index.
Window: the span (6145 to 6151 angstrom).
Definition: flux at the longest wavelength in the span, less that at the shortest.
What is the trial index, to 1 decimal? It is 0.3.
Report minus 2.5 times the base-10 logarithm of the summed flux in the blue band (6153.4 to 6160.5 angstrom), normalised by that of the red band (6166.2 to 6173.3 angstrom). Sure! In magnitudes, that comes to 0.06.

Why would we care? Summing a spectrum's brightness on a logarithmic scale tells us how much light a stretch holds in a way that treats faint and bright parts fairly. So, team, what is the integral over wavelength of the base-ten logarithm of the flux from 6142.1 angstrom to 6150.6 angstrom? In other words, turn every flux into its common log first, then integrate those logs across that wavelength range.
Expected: 7.72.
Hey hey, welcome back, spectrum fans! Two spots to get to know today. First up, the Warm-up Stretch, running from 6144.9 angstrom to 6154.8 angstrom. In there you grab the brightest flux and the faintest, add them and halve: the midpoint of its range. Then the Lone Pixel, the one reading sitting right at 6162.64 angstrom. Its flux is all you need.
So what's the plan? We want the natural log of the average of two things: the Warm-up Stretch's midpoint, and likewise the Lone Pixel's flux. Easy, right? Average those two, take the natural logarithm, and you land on 2.01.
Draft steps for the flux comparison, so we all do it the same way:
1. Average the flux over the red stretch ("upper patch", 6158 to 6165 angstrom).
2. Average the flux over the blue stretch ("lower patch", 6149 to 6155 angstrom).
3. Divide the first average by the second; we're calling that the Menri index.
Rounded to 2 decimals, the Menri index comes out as 0.88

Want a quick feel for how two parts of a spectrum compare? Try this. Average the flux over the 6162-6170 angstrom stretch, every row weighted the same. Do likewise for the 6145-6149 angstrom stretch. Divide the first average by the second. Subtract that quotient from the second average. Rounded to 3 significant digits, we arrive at 7.31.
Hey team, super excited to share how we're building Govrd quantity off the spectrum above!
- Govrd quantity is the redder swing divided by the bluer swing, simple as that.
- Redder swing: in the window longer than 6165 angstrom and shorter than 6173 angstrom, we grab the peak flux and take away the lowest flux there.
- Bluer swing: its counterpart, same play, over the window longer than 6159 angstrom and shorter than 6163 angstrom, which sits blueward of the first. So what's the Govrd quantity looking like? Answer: 1.7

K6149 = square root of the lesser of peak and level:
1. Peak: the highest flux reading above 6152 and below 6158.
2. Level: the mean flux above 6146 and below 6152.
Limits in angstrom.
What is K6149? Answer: 2.92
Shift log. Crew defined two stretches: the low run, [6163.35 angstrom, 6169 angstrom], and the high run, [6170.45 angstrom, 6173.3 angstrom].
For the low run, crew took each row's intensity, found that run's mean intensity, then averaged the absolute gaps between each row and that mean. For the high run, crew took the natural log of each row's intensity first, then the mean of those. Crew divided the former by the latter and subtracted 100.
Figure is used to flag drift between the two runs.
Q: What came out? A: -99.4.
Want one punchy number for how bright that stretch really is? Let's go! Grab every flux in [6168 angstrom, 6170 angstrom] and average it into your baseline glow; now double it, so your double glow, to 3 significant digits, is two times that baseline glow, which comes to 18.3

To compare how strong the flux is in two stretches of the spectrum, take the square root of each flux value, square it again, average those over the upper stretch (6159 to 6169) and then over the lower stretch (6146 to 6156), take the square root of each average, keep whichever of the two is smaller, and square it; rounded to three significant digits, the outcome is 7.83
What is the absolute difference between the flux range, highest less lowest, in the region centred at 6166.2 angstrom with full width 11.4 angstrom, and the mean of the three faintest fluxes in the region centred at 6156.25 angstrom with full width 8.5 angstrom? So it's 4.4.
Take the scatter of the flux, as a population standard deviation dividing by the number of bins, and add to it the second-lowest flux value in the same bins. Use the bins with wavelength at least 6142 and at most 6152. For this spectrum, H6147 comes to 8.6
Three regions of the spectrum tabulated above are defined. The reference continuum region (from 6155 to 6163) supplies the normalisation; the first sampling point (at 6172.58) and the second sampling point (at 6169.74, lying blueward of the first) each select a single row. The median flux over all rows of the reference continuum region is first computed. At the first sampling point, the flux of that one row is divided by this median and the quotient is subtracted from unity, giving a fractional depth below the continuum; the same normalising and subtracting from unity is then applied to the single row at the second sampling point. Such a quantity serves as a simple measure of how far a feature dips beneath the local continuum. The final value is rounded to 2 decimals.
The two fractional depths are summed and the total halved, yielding -0.14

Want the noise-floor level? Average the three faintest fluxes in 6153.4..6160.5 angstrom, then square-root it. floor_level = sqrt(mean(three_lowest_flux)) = 2.82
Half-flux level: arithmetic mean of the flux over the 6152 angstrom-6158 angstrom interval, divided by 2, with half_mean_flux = 4.01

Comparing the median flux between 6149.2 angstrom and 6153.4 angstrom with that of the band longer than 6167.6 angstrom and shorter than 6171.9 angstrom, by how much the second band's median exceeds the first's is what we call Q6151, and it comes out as 0.45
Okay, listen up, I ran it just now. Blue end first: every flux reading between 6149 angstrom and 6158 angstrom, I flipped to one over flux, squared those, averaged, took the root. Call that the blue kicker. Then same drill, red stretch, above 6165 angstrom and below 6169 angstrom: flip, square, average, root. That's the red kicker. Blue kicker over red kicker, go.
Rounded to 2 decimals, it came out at 1.06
